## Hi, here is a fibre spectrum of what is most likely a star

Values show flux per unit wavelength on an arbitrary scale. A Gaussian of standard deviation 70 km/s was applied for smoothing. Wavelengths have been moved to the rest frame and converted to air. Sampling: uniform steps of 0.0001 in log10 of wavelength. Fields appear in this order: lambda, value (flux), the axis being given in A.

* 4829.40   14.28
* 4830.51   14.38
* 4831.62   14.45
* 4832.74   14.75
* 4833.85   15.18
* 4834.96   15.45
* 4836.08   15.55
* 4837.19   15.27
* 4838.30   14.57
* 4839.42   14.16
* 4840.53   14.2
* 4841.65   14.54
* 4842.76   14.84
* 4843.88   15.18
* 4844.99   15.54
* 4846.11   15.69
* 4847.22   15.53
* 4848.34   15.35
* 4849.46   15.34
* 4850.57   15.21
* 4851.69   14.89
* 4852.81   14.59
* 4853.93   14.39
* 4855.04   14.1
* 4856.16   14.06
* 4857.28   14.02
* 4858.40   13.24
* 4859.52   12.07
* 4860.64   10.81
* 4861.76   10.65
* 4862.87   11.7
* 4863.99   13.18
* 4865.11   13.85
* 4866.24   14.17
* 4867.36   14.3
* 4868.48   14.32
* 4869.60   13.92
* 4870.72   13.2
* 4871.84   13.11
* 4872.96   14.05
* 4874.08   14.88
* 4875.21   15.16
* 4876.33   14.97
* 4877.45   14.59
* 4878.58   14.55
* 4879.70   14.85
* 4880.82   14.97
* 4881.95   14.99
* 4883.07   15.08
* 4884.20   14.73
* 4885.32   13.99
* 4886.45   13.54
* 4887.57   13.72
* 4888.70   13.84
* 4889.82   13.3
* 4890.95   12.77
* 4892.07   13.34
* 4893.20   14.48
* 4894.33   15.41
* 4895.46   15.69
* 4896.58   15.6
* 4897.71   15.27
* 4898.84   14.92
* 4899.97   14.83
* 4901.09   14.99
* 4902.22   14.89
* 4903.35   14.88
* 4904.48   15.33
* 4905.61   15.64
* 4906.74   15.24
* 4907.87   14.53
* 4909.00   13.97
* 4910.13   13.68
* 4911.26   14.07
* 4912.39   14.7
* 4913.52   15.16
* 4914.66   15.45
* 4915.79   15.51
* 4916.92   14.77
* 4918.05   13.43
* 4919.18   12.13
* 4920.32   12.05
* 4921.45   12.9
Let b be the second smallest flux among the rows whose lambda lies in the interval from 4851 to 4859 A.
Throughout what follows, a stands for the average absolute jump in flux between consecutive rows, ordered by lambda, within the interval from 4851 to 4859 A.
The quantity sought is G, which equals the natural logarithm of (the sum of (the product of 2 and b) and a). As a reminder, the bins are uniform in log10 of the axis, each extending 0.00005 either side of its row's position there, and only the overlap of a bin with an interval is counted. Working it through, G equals 3.34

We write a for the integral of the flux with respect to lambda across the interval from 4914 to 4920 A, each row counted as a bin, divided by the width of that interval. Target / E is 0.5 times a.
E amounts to 7.1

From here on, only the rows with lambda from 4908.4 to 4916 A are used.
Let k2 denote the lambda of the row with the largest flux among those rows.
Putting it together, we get 4915.79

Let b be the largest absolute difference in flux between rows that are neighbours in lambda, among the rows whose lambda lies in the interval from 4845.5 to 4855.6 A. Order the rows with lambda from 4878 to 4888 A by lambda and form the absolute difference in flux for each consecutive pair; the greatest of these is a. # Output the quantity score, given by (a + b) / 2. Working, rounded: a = 0.7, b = 0.3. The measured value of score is 0.53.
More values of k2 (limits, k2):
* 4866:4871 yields 4868.48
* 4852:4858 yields 4852.81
